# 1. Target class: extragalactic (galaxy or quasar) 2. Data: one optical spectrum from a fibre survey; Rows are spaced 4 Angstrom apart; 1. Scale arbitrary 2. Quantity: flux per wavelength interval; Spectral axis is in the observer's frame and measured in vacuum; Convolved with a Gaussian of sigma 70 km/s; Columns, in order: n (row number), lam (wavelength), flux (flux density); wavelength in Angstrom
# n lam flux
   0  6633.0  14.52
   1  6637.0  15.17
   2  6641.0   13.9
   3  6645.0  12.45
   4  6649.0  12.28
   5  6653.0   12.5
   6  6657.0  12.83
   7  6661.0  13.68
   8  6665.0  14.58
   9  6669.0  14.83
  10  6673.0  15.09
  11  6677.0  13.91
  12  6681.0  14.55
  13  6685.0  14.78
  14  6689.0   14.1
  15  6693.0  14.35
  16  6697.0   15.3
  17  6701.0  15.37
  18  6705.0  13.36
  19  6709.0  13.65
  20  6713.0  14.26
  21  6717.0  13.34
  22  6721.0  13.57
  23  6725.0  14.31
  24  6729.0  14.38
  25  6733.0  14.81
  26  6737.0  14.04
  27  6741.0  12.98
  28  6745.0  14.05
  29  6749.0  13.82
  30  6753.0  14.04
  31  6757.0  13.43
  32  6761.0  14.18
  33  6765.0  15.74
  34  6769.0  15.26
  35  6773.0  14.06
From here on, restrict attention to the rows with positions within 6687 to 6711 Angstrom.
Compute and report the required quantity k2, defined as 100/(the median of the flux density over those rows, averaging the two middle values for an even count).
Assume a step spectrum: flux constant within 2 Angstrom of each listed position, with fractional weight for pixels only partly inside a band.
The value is 7.03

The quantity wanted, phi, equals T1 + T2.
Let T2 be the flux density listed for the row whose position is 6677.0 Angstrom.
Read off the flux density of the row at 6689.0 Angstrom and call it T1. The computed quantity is 28.0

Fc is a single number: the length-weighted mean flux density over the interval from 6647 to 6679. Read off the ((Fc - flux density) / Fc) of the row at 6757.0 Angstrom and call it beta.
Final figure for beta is 0.02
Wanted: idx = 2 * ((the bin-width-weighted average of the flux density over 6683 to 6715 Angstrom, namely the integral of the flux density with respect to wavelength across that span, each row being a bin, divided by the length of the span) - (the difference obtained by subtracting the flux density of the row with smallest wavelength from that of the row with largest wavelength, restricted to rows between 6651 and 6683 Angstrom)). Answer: 24.7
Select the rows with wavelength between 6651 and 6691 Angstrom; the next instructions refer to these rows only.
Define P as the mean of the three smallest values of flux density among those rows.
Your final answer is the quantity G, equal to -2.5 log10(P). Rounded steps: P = 13.00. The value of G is -2.79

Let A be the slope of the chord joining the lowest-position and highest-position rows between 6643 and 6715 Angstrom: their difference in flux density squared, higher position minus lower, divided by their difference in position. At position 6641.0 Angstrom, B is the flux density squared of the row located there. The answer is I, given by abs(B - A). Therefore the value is 192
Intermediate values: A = 0.71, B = 193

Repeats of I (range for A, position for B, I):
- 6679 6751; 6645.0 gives 155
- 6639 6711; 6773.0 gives 198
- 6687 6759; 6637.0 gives 230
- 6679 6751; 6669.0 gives 220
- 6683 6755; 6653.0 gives 157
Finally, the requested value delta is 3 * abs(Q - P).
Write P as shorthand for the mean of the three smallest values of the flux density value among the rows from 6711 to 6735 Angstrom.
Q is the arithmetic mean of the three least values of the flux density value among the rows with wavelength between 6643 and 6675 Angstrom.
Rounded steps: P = 13.7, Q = 12.4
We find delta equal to 3.9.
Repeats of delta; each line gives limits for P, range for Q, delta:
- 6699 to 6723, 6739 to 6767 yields 0.0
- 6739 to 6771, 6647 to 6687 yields 2.6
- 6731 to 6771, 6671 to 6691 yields 2.3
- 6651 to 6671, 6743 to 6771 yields 2.3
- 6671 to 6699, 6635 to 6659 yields 5.1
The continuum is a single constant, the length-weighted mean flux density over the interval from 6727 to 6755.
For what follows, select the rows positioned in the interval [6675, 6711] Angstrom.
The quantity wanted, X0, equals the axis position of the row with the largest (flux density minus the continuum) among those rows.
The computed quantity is 6701.0 Angstrom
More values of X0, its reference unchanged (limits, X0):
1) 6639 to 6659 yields 6641.0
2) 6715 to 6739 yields 6733.0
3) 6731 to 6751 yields 6733.0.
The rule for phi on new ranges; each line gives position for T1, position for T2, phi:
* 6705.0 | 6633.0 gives 27.9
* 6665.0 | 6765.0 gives 30.3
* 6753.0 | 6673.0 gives 29.1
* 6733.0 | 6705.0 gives 28.2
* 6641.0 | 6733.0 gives 28.7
